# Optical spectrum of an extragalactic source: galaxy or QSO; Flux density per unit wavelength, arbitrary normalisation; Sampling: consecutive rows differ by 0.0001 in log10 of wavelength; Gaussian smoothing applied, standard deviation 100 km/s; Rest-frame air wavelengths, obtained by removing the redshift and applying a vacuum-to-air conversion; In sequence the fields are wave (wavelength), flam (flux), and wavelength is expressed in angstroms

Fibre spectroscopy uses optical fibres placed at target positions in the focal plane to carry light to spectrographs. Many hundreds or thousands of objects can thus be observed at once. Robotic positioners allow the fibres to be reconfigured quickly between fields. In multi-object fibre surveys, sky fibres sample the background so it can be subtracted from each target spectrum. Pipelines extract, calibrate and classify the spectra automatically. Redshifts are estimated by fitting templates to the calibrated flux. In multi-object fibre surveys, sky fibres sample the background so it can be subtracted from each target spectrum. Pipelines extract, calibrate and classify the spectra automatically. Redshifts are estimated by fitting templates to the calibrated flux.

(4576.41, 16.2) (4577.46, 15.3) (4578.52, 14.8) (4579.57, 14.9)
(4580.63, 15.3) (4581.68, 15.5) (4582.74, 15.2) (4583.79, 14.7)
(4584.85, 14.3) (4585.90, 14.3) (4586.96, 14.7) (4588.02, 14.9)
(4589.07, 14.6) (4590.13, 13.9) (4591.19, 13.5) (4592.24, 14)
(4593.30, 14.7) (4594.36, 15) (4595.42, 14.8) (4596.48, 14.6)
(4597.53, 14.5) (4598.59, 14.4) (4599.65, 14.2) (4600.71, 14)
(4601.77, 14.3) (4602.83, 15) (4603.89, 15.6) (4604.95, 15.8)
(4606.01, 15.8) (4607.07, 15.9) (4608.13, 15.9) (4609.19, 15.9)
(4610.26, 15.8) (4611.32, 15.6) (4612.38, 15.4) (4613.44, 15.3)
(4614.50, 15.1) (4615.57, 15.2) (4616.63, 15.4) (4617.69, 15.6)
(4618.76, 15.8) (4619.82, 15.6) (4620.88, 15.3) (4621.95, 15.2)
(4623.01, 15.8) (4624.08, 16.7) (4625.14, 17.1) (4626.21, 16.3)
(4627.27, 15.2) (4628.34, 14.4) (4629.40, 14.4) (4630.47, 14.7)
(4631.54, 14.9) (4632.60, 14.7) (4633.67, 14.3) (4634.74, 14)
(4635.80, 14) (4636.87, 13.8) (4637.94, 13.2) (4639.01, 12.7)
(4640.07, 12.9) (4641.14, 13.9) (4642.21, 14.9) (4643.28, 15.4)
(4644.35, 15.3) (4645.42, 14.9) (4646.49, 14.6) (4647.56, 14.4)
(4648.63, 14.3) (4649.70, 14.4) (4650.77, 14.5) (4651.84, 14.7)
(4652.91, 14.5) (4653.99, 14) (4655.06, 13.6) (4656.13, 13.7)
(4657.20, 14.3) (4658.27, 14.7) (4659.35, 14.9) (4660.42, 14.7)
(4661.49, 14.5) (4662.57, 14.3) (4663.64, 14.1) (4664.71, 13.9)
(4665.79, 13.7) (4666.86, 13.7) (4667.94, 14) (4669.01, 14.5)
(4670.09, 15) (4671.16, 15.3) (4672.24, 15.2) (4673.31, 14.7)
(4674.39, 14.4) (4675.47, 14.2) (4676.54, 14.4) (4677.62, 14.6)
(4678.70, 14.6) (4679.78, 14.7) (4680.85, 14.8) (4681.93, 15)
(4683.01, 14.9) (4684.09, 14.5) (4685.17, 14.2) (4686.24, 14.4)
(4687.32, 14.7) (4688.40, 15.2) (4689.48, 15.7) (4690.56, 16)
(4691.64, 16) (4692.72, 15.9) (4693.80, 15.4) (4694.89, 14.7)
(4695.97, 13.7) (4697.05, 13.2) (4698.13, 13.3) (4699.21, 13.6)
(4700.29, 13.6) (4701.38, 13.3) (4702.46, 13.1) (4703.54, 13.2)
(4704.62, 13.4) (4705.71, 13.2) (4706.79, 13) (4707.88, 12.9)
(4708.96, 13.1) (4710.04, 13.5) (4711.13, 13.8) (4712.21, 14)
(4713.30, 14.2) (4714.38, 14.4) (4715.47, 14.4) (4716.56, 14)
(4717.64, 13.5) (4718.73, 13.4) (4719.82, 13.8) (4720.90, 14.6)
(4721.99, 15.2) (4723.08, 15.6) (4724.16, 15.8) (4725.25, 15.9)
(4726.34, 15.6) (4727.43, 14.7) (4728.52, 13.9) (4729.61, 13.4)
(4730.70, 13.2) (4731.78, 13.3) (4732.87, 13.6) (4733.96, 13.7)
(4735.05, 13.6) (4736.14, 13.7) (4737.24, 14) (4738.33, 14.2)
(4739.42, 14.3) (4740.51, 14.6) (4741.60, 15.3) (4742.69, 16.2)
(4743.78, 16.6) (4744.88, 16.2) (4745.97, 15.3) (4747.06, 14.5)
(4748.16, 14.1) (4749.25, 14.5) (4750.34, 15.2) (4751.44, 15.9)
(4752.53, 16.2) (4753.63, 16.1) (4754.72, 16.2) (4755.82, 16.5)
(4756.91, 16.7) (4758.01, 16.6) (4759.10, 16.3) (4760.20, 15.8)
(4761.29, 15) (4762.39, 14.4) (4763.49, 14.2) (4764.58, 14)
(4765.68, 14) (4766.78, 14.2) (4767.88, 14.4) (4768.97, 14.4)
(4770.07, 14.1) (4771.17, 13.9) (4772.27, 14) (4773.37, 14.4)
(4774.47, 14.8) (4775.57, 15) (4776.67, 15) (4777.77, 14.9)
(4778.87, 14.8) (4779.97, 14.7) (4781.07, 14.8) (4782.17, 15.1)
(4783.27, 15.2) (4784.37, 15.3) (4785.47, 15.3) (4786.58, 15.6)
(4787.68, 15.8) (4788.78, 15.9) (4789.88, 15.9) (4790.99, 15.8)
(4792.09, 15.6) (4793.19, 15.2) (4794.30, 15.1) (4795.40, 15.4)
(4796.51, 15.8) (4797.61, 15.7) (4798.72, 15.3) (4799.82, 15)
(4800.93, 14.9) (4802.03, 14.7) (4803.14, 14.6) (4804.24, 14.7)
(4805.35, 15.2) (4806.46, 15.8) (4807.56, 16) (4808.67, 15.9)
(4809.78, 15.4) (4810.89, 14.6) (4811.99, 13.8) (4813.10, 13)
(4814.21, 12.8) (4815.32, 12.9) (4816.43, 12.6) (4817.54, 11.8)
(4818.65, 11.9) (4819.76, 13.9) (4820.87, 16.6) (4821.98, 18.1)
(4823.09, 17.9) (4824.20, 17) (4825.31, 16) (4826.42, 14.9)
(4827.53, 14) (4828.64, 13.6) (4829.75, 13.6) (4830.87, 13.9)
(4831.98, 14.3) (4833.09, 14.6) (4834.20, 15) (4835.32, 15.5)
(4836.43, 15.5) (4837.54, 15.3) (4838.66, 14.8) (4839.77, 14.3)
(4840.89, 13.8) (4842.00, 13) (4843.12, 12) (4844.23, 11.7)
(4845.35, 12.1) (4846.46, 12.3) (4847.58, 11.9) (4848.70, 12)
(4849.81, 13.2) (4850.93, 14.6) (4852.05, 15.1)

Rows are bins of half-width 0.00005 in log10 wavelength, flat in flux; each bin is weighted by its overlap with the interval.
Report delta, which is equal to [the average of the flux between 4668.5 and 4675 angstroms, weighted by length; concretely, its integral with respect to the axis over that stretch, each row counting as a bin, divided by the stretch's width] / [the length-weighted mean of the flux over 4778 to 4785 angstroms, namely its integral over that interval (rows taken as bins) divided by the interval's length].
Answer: 0.99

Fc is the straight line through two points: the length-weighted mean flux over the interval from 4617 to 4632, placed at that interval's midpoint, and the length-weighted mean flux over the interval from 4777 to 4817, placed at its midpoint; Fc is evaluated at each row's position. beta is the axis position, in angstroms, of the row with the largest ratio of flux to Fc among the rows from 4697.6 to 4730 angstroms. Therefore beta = 4725.25 angstroms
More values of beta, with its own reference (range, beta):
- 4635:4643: 4642.21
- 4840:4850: 4840.89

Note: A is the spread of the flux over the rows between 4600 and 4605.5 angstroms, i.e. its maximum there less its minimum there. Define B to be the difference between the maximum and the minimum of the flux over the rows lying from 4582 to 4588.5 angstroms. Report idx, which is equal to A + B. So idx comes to 2.7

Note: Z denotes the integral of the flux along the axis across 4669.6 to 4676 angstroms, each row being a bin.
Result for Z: 95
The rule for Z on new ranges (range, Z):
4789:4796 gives 109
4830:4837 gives 103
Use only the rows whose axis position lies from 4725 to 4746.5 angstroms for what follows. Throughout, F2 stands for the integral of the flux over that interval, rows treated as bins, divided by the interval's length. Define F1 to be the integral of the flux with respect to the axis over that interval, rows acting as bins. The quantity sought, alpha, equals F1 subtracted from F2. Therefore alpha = -298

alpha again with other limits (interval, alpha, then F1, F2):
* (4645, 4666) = -287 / 301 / 14.3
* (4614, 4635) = -306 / 321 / 15.3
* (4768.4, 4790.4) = -314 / 329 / 14.9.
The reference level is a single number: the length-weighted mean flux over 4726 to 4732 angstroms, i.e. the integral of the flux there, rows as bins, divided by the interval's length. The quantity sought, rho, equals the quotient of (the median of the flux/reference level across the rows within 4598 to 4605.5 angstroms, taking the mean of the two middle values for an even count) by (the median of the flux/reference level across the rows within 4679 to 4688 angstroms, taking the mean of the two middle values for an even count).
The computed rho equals 0.98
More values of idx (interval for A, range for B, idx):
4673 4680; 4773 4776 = 1.1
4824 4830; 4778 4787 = 4.3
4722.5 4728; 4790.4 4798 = 1.9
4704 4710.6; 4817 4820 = 2.7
